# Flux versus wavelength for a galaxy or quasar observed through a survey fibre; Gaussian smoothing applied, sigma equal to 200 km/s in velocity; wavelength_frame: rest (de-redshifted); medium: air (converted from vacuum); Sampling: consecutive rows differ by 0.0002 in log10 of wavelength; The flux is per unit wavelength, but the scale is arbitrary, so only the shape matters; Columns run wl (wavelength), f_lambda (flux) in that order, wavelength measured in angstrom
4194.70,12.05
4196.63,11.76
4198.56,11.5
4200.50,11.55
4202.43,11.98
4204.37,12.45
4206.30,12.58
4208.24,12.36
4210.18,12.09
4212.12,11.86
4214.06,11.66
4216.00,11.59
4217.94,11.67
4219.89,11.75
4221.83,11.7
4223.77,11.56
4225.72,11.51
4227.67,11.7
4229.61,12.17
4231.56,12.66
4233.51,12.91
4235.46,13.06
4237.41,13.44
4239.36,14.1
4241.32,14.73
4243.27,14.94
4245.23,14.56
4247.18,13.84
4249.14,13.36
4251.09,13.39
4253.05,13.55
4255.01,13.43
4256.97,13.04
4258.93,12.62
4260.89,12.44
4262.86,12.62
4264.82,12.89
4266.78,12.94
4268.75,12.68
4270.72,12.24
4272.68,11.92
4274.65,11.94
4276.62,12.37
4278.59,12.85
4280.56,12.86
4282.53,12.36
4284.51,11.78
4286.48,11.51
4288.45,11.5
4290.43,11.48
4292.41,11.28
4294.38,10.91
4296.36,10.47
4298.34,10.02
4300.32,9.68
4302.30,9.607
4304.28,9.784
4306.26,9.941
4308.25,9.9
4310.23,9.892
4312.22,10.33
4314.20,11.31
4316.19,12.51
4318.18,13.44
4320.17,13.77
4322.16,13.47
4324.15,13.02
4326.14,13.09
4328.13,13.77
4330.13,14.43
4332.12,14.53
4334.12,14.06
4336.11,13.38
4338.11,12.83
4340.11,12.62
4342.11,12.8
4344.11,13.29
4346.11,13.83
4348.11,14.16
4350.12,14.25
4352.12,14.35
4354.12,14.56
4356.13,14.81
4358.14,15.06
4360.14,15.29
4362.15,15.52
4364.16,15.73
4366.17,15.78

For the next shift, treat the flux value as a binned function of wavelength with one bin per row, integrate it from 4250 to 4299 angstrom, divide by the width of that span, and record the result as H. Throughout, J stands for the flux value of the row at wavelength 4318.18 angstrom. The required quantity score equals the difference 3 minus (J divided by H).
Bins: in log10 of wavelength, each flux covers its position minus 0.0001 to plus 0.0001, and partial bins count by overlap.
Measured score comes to 1.90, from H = 12.2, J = 13.44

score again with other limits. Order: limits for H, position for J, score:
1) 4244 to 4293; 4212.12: 2.06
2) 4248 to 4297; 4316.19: 1.99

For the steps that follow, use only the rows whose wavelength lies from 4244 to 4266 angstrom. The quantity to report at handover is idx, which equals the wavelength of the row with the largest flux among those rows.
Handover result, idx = 4245.23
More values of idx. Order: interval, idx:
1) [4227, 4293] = 4243.27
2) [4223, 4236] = 4235.46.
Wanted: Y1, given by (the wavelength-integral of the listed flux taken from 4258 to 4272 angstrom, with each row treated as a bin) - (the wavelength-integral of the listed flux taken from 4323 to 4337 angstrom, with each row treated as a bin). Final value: -16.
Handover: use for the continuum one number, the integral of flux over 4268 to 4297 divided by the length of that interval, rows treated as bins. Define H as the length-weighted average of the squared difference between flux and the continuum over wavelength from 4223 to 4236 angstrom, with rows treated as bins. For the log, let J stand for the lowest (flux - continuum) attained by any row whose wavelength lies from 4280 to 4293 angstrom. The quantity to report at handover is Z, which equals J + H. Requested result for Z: -0.1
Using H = 0.5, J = -0.6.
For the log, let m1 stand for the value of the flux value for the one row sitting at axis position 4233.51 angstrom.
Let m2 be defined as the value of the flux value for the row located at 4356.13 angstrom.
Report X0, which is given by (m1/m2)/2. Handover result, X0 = 0.44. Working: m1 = 12.91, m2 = 14.81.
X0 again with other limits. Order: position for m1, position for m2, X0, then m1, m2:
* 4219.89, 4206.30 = 0.47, 11.75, 12.58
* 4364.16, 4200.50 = 0.68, 15.73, 11.55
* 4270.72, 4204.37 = 0.49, 12.24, 12.45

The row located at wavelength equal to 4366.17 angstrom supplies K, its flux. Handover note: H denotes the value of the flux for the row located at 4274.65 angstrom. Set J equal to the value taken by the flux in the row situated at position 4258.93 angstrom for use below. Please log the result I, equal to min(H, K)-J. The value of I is -0.7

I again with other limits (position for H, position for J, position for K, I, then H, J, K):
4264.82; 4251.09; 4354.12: -0.5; 12.89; 13.39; 14.56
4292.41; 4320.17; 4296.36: -3.3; 11.28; 13.77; 10.47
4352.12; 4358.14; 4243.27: -0.7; 14.35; 15.06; 14.94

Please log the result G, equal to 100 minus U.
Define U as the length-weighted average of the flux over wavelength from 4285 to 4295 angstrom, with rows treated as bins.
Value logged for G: 88.6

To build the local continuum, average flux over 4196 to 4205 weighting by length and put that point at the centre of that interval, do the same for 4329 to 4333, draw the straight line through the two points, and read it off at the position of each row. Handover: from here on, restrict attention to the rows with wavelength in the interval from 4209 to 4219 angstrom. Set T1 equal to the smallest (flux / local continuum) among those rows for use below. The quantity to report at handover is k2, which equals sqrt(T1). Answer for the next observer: 0.98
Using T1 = 0.95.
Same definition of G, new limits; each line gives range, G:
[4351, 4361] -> 85.2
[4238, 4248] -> 85.6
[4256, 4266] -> 87.3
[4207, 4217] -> 88.1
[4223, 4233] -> 88.0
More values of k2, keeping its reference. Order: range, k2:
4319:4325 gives 0.95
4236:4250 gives 1.02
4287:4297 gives 0.87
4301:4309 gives 0.83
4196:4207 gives 0.99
